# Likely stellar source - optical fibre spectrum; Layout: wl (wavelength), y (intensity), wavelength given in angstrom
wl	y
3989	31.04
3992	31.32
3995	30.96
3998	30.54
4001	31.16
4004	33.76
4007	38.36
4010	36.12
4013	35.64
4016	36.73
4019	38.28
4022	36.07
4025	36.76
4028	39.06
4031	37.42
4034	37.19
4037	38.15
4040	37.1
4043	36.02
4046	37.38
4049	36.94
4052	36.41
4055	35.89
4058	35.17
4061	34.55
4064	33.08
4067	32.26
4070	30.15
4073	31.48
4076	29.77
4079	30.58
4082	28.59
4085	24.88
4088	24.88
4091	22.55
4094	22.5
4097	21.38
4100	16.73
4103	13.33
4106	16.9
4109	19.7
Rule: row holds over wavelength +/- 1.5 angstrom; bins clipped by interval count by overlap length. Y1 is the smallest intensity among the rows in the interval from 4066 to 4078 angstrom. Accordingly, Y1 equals 29.77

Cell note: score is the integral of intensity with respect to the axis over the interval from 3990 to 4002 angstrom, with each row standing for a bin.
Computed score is 372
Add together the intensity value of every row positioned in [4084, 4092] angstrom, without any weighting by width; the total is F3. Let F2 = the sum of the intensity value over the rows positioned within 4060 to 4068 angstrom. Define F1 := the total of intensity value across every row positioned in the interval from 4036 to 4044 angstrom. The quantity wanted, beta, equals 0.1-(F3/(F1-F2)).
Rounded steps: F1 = 111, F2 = 100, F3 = 72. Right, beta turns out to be -6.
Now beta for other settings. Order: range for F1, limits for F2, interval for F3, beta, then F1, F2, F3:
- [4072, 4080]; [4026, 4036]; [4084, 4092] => 3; 92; 114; 72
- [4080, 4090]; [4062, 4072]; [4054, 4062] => 6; 78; 95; 106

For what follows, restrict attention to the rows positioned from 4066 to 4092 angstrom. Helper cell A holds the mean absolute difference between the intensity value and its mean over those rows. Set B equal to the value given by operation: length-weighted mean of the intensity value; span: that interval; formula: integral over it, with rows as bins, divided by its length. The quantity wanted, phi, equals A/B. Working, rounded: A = 2.8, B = 28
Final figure 0.100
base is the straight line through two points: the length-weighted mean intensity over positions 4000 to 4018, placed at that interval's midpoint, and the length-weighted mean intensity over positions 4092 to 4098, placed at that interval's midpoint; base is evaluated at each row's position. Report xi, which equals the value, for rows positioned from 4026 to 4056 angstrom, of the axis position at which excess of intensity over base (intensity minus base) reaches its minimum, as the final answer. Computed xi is 4031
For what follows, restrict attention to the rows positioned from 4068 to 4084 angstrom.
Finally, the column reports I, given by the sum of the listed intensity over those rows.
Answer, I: 151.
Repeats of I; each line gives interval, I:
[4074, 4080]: 60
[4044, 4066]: 249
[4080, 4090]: 78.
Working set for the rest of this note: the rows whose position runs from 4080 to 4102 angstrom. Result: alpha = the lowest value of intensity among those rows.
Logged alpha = 16.73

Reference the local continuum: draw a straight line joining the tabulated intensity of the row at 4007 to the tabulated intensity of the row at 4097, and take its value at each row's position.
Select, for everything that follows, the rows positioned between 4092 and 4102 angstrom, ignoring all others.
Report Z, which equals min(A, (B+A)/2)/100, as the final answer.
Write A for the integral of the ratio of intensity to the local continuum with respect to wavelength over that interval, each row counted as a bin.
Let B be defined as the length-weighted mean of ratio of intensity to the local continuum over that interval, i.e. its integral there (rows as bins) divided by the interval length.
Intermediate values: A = 9.3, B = 0.93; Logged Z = 0.051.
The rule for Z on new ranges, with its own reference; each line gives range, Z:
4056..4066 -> 0.067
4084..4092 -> 0.047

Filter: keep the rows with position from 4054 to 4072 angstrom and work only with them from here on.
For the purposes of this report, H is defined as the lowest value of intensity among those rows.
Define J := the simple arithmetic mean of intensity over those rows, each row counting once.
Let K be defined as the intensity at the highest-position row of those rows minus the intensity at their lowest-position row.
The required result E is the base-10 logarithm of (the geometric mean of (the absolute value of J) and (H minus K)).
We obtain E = 1.54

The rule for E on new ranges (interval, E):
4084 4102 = 1.37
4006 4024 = 1.57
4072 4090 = 1.48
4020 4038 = 1.55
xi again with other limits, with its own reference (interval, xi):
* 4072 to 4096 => 4091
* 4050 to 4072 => 4070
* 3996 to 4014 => 3998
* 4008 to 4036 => 4013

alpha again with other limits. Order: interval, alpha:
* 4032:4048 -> 36.02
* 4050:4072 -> 30.15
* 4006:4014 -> 35.64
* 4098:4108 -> 13.33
